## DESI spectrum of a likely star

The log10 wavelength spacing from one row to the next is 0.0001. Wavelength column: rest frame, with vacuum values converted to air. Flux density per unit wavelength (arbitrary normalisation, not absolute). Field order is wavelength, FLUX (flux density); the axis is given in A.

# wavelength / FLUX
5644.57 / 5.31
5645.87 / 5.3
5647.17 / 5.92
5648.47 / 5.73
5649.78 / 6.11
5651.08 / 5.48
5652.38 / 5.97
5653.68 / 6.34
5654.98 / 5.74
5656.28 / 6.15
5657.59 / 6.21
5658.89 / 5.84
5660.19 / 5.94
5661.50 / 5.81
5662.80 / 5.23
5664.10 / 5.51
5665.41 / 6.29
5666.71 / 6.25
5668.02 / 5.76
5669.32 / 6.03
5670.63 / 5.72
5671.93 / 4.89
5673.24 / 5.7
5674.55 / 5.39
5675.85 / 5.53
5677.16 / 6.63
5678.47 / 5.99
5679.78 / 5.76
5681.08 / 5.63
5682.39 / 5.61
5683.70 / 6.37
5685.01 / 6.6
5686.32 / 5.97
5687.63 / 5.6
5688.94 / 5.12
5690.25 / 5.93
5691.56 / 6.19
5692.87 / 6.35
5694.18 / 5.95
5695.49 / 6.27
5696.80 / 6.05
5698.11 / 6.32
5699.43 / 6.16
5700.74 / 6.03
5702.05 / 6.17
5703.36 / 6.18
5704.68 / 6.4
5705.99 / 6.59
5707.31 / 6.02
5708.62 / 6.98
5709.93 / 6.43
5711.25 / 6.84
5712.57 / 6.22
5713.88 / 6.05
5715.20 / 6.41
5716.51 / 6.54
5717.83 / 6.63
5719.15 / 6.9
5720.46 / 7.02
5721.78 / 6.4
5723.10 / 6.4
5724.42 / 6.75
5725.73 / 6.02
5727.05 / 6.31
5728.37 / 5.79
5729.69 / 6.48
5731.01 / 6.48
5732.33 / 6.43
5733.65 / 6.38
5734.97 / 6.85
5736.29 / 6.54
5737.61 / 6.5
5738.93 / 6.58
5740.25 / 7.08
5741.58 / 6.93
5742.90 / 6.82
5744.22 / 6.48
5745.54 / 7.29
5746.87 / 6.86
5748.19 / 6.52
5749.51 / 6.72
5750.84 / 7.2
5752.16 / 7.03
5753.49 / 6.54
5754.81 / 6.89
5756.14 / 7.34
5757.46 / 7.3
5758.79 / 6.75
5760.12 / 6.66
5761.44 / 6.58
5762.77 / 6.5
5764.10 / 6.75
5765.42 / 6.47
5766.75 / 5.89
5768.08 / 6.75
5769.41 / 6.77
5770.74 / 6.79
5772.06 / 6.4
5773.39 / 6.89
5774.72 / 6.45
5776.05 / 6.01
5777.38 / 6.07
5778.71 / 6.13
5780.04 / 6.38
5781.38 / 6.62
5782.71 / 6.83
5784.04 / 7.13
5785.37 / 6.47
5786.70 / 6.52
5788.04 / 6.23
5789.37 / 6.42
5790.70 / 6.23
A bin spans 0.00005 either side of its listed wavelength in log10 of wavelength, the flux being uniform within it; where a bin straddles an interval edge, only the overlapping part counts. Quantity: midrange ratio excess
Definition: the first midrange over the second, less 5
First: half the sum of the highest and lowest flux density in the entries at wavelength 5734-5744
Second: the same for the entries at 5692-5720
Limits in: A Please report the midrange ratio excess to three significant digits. -3.95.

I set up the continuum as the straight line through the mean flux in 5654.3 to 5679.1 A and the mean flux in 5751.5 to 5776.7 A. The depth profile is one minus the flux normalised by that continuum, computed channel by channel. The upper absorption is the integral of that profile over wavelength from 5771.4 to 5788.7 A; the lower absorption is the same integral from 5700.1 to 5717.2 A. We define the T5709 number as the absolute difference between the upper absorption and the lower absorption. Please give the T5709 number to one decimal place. 1.4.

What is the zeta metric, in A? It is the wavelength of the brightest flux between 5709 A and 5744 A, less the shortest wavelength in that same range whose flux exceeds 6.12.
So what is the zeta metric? 30.3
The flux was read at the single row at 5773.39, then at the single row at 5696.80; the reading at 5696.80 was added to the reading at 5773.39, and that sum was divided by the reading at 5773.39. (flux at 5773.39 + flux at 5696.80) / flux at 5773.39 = 1.88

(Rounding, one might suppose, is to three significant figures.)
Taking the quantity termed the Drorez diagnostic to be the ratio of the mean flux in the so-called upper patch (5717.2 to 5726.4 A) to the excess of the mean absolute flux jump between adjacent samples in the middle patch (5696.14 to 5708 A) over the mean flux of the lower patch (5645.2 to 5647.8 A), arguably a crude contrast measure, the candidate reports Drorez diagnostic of -1.22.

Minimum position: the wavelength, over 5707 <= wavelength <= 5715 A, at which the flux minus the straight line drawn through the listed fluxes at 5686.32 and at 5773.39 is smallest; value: 5713.88 A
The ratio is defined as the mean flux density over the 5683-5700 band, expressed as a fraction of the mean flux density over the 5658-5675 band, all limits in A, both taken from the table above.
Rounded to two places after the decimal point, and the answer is 1.06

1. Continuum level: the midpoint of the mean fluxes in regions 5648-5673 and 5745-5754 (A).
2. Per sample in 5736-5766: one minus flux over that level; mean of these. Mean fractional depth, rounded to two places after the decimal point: -0.07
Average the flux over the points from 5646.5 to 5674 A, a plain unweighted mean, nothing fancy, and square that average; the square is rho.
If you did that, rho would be 34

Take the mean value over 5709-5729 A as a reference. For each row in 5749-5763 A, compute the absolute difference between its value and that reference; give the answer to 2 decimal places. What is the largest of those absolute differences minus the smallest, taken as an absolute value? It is 0.84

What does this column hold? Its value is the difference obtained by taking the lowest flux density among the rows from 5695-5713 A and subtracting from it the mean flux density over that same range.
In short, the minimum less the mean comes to -0.31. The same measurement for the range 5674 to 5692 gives -0.76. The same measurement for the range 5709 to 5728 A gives -0.47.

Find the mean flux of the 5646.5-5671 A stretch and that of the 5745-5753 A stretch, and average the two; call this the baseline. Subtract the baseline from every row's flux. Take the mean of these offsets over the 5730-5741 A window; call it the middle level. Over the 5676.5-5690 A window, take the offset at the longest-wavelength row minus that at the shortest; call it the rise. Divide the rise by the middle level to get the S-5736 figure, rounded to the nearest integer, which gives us -8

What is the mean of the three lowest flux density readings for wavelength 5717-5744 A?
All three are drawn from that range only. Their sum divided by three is 6.04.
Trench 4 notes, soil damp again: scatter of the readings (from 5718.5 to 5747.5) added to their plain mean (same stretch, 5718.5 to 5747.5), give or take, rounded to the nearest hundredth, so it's 6.95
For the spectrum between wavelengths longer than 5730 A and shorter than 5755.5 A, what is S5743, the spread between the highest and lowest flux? 0.91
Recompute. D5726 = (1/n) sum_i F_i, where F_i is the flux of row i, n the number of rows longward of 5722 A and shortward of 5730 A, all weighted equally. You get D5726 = 6.3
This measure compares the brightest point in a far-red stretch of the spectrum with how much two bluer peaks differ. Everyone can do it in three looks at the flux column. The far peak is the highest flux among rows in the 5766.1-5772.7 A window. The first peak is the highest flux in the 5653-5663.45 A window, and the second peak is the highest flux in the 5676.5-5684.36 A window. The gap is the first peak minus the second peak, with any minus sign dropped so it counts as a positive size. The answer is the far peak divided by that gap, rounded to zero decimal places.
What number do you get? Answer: 23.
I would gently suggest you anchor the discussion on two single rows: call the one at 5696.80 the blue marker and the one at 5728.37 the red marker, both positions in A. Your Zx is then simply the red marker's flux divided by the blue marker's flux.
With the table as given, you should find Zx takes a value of 0.96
